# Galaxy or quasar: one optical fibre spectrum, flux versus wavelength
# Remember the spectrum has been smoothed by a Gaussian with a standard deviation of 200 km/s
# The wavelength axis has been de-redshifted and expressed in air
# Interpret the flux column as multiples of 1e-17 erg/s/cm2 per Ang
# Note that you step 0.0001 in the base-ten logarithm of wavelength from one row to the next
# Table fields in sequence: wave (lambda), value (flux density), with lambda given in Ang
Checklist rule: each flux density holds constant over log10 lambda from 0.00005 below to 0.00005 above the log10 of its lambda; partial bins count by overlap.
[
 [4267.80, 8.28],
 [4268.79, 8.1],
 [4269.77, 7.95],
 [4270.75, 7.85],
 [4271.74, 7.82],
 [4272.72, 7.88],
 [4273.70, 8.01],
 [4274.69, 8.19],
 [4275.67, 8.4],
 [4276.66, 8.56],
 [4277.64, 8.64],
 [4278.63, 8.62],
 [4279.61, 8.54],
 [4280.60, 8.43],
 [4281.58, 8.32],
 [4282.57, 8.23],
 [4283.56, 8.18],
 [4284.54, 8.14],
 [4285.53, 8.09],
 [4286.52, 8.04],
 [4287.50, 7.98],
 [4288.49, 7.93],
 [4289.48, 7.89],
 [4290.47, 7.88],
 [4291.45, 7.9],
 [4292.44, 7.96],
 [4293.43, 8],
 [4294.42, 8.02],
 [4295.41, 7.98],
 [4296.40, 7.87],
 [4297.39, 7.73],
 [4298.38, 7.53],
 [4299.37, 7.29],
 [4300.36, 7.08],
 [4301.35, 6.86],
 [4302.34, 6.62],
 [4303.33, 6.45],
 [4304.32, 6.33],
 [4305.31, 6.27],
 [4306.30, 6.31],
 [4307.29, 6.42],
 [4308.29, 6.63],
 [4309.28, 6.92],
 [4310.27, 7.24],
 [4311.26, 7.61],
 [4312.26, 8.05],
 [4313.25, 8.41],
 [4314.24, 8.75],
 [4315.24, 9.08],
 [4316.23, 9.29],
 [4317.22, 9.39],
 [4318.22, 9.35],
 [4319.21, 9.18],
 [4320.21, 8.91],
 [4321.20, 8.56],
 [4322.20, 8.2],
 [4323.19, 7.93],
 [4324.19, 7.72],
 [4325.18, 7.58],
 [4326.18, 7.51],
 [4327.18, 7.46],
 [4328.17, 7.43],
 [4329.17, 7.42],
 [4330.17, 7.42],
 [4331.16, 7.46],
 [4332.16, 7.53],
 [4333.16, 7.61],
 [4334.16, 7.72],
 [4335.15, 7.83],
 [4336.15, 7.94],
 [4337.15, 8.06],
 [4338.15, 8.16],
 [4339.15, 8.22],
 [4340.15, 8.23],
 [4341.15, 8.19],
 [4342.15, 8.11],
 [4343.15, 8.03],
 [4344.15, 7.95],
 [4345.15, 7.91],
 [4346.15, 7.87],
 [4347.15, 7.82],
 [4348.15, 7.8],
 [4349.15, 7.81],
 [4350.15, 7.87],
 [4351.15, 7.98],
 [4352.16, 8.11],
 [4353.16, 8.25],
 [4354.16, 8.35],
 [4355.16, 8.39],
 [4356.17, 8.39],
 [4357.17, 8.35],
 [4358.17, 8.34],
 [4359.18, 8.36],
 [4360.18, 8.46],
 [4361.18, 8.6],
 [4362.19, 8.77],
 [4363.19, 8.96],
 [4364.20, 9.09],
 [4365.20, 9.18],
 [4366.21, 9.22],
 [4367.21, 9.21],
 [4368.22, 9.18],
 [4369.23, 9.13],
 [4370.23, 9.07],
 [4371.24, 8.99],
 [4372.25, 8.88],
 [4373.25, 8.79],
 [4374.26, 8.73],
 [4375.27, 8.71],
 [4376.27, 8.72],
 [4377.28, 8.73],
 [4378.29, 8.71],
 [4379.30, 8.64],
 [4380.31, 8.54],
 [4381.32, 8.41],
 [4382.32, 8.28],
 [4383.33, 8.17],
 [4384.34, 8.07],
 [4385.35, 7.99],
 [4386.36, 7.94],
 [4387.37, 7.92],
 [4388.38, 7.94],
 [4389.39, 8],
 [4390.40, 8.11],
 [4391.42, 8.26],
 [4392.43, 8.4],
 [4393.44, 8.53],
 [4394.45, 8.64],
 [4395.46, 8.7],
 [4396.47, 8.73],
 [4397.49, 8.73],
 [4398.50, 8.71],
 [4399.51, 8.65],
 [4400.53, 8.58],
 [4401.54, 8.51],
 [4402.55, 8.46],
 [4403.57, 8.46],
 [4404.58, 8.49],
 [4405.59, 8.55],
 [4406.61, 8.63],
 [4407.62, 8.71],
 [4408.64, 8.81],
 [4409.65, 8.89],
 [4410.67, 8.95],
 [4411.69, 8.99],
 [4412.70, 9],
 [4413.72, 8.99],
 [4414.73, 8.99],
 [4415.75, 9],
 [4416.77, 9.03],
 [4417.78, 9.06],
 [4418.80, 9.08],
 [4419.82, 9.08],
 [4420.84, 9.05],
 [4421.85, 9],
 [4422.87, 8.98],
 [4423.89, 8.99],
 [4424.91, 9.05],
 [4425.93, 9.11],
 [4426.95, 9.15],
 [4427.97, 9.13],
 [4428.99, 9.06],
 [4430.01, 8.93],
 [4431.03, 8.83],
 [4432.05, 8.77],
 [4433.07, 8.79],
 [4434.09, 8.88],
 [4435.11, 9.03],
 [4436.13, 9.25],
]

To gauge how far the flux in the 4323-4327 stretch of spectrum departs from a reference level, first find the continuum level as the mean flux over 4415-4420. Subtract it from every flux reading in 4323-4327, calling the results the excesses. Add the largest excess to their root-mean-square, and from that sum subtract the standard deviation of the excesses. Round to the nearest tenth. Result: 0.1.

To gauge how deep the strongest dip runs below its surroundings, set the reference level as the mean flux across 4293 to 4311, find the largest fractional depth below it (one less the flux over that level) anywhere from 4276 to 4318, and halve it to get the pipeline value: 0.058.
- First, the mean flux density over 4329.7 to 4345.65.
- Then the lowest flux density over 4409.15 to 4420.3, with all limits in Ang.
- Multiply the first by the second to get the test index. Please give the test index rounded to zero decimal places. 70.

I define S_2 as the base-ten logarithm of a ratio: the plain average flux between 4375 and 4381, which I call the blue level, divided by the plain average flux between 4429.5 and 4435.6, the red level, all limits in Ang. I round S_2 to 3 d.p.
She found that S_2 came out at -0.010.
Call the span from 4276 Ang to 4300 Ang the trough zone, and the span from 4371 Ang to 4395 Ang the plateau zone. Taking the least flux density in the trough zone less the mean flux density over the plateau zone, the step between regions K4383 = -1.1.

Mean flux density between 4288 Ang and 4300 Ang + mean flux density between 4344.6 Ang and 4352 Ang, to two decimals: 15.70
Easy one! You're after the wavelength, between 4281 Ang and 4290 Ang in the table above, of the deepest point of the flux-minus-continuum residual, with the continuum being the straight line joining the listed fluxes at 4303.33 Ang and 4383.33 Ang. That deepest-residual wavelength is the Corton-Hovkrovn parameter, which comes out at 4289.48 Ang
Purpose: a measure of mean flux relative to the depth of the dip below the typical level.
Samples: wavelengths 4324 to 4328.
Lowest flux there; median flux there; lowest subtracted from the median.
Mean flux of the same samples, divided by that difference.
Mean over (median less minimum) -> 89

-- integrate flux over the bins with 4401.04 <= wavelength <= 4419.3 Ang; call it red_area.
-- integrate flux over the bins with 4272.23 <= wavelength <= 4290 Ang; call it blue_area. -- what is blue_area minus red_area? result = -15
